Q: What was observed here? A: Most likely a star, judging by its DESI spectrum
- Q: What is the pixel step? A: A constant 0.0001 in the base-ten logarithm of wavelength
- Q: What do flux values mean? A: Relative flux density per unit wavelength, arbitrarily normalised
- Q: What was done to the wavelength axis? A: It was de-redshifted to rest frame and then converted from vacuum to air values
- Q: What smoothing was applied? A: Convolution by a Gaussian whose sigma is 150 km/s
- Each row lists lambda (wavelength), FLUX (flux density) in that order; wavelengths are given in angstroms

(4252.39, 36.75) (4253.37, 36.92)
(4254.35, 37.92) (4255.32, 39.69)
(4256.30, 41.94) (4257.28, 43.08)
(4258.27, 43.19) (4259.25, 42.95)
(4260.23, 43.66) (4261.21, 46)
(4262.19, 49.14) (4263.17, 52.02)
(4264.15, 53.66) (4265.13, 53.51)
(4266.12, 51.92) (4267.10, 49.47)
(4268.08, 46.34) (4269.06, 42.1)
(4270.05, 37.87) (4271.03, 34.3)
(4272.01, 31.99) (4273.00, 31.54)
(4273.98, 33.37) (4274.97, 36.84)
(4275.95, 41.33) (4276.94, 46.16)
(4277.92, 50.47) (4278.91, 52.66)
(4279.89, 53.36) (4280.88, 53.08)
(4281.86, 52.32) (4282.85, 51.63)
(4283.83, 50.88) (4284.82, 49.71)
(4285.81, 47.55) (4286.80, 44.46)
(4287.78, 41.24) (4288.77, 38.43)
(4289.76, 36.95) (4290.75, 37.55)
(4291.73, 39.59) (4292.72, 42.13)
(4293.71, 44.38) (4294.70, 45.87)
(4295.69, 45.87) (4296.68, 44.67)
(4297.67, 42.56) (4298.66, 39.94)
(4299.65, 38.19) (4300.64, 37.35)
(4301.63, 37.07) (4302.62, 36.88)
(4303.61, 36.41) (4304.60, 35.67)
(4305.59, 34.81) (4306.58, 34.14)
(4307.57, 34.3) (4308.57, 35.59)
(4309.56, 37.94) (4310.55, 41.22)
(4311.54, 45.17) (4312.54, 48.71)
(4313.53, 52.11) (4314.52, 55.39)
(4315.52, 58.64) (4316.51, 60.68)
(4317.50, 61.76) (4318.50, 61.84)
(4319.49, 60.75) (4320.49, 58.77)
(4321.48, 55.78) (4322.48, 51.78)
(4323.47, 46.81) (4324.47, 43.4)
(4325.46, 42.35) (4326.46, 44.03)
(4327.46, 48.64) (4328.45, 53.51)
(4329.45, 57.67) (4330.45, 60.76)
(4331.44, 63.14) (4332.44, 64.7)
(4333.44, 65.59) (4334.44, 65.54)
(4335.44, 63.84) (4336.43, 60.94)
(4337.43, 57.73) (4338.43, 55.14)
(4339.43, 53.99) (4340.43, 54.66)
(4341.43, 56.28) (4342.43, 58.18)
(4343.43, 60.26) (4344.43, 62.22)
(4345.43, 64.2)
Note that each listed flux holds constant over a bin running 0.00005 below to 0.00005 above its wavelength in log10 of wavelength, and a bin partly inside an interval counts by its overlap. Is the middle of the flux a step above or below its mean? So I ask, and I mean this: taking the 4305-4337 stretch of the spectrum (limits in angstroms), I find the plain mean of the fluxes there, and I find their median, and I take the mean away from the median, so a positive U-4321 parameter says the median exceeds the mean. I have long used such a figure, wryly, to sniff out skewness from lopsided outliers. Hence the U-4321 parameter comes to 2.3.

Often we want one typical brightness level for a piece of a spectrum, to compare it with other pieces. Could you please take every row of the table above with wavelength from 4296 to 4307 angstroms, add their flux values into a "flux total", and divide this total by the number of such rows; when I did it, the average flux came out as 38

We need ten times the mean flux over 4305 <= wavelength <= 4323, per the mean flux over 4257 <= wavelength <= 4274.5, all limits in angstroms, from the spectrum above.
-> 11.3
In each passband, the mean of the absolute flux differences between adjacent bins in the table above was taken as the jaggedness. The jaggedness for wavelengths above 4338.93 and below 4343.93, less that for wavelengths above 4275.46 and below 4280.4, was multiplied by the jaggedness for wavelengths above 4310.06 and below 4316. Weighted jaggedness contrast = -5.0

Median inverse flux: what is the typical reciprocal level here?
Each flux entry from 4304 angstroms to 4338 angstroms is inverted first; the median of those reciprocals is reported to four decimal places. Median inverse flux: 0.0184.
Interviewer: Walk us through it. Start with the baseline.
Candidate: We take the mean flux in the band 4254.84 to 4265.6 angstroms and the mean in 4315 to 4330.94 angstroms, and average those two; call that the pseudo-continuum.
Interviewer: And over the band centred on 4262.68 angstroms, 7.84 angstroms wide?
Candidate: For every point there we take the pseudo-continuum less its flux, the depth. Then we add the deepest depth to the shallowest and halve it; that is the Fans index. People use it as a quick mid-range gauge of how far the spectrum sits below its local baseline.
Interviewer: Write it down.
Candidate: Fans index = 2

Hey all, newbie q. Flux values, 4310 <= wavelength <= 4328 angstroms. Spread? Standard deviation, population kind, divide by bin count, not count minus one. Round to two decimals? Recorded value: 7.08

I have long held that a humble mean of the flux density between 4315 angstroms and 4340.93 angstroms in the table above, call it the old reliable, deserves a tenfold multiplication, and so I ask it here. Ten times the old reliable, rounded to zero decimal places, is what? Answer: 566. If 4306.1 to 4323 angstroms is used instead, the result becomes 503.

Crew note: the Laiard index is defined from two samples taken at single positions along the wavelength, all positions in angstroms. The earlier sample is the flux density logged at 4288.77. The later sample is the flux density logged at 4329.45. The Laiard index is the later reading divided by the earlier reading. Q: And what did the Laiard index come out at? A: 1.5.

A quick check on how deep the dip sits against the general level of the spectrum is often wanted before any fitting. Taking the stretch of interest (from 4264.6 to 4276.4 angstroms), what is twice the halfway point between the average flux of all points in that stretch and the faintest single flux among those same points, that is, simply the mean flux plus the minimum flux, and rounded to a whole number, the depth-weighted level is 72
